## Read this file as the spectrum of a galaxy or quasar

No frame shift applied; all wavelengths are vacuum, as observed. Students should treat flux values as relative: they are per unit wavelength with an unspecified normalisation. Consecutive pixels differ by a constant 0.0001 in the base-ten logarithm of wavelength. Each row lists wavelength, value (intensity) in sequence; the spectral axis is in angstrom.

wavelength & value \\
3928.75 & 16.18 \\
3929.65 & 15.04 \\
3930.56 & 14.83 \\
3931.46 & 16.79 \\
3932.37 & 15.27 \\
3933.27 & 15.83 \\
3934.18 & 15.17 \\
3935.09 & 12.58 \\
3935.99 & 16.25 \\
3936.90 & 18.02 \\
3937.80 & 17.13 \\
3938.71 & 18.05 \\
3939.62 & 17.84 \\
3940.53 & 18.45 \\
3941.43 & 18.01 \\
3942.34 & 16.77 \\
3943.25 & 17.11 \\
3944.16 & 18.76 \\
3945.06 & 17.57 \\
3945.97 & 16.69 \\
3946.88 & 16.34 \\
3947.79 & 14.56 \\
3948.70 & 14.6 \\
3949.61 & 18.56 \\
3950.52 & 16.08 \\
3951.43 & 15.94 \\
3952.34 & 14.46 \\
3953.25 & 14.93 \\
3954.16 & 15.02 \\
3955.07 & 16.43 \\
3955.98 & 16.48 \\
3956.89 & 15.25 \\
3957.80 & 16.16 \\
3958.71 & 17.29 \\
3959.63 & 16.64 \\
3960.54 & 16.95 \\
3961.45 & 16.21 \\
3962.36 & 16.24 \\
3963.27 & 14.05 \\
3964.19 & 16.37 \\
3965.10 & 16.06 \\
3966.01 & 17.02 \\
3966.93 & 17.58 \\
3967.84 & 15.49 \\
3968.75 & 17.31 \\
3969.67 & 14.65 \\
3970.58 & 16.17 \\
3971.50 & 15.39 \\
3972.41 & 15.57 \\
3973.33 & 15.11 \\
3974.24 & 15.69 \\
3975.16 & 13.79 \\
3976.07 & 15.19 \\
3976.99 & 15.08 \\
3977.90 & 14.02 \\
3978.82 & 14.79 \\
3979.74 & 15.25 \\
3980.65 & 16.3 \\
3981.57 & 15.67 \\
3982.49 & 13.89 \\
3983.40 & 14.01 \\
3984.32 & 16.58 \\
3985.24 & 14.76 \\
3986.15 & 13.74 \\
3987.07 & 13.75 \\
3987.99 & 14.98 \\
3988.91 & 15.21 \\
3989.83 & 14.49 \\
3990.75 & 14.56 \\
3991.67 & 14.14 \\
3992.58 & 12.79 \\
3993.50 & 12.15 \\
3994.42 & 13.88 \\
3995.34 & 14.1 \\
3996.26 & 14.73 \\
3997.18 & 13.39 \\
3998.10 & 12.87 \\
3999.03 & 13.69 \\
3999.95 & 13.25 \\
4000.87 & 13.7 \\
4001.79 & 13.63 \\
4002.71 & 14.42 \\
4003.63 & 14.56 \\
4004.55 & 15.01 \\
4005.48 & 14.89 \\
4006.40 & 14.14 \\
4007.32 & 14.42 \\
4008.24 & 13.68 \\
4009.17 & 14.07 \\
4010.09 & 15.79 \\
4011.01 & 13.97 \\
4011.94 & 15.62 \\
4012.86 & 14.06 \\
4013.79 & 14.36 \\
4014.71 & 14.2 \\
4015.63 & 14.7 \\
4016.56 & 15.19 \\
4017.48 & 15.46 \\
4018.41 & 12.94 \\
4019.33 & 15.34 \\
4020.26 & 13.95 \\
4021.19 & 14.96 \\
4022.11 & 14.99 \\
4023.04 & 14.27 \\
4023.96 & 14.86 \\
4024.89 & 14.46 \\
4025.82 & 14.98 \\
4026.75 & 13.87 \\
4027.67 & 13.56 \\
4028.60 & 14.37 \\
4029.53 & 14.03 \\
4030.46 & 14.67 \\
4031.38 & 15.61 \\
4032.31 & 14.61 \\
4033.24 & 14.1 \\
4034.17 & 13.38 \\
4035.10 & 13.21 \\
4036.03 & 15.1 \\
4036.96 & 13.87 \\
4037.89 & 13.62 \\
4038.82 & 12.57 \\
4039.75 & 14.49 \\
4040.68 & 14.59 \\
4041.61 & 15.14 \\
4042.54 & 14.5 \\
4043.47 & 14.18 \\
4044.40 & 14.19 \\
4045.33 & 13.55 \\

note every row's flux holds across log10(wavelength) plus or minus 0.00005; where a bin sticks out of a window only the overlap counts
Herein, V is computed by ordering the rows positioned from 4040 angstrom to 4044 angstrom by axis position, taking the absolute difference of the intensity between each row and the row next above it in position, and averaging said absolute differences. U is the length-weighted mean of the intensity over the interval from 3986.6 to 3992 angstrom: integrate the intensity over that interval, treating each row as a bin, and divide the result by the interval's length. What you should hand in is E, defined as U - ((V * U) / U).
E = 14.0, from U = 14.5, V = 0.50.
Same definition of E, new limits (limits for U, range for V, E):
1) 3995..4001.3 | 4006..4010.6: 12.9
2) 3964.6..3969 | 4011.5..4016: 16.1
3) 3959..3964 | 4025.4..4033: 15.3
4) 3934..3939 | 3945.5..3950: 14.7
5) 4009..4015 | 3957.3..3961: 13.9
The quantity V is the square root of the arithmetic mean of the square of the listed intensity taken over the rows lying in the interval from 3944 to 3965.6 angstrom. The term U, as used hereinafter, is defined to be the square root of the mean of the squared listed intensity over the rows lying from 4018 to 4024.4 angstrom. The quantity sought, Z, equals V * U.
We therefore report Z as 235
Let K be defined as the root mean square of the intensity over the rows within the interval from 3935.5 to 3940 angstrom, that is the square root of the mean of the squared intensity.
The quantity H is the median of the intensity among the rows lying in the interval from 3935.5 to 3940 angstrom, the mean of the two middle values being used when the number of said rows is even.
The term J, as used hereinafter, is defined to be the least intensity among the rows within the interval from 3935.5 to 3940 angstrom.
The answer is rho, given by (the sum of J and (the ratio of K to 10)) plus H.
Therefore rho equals 35.8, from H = 17.8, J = 16.25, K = 17.5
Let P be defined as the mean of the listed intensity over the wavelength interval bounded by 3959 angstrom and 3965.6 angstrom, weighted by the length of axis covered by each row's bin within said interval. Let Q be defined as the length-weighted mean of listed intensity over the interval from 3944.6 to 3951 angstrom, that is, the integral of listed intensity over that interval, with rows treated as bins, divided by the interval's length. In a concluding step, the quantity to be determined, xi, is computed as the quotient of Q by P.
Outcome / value 1.02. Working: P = 16.1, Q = 16.4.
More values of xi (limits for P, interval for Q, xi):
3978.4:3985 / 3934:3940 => 1.08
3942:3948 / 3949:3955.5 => 0.94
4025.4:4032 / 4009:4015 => 1.01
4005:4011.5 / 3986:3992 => 1.00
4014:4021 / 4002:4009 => 0.99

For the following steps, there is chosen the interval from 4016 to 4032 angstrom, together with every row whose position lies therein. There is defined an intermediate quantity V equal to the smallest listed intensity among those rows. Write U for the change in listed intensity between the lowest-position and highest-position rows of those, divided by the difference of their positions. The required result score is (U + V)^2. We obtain 168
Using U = 0.03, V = 12.94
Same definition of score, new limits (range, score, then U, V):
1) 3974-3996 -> 146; -0.08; 12.15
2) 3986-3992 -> 191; 0.07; 13.74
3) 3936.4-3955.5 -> 207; -0.09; 14.46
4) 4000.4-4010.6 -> 192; 0.23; 13.63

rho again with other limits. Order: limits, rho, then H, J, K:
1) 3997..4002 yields 27.7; 13.5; 12.87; 13.4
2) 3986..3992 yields 29.7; 14.5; 13.74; 14.4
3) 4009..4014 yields 29.7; 14.2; 13.97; 14.7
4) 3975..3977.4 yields 30.3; 15.1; 13.79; 14.7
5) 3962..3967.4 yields 32.0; 16.3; 14.05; 16.3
